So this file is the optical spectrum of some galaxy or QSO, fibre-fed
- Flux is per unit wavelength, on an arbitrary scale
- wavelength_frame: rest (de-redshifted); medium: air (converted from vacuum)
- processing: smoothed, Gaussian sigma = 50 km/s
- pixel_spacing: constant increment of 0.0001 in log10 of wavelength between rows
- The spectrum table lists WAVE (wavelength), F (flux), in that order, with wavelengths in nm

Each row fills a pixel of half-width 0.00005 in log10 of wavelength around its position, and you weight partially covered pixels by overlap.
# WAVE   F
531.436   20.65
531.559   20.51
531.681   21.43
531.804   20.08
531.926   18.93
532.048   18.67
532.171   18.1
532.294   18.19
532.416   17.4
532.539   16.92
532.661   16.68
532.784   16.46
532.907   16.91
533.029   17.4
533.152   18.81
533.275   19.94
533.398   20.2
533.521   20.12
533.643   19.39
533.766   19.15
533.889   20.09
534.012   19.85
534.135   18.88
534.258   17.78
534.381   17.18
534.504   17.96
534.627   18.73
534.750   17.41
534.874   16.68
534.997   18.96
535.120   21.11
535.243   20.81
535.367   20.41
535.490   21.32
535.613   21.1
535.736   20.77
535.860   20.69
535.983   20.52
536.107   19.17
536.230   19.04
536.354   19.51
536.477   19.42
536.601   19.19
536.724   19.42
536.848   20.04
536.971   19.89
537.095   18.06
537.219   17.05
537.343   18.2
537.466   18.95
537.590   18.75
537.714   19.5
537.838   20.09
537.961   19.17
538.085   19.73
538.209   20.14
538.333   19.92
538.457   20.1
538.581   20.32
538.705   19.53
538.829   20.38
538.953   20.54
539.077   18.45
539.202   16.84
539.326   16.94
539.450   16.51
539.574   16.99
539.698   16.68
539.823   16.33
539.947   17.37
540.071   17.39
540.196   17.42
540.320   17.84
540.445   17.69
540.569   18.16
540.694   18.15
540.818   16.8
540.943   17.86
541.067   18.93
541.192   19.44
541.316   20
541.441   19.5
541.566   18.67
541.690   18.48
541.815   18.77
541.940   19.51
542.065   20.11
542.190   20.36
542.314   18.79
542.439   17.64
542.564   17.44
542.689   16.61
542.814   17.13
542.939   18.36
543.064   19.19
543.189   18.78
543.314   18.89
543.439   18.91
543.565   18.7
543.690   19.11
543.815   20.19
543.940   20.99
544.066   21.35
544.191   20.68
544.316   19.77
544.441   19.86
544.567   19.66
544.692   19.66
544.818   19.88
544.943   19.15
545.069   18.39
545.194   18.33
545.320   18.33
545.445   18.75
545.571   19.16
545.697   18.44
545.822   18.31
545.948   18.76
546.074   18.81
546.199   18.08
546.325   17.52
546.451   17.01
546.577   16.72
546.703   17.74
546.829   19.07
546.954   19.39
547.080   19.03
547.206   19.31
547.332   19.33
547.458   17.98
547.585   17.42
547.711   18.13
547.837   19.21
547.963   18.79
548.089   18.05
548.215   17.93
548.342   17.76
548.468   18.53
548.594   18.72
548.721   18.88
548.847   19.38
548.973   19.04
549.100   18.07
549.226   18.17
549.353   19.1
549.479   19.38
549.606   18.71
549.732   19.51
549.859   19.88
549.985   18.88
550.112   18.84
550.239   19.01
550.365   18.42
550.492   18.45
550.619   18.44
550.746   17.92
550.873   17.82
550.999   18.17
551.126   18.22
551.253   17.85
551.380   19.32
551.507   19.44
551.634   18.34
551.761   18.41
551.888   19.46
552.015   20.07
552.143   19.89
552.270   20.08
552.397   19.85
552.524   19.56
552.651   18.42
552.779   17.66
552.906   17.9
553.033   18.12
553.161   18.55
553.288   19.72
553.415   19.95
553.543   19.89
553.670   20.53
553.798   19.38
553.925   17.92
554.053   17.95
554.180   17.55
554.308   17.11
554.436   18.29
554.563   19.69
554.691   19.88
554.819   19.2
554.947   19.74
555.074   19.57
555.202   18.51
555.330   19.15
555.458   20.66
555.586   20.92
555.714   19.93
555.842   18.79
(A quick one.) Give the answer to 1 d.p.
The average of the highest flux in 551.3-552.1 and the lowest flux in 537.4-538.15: 19.4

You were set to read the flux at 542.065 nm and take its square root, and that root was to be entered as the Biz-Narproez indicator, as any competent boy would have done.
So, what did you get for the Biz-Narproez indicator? 4.48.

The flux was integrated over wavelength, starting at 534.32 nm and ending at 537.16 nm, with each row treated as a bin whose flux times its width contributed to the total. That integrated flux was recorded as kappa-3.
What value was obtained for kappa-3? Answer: 55.2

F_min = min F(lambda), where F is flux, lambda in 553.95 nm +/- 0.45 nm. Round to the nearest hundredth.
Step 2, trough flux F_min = 17.11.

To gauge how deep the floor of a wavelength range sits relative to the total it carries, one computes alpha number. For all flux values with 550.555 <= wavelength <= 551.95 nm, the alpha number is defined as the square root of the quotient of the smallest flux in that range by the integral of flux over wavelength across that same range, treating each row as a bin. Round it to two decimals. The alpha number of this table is 0.83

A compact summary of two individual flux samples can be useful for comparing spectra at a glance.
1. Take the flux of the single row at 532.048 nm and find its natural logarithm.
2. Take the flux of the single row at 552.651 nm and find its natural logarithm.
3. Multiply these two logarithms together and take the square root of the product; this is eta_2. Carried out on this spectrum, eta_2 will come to 2.920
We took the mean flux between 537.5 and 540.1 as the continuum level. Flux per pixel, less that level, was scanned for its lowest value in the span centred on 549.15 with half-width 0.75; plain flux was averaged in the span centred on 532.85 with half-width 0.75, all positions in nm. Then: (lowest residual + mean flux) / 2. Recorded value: 8.76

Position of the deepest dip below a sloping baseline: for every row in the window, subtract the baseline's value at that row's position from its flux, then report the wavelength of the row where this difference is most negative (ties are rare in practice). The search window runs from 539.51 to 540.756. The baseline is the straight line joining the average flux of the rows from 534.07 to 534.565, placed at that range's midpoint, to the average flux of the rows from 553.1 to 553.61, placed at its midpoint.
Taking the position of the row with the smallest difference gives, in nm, 539.823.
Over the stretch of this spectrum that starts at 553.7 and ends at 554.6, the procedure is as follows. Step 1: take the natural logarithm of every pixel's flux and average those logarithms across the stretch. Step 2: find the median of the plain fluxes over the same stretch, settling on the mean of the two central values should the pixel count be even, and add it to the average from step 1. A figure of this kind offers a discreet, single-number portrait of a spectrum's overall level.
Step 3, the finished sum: 20.9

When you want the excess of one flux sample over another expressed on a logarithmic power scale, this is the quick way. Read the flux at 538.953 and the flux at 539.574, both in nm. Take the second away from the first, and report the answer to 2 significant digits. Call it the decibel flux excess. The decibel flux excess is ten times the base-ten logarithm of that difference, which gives 5.5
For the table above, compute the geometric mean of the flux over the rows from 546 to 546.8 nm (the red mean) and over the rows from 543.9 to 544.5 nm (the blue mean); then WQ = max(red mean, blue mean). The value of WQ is 20.5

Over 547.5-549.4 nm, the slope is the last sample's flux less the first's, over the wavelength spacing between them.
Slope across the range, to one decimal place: 1.0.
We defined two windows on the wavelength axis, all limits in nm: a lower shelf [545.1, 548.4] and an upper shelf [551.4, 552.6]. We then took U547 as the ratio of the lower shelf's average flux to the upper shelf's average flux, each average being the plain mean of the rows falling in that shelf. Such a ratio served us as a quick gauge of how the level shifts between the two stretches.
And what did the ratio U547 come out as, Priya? 0.94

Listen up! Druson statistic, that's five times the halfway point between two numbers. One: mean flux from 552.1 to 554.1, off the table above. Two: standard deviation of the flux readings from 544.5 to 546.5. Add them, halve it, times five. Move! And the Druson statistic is 49.6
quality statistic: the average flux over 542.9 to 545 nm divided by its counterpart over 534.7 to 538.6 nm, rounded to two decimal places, 1.00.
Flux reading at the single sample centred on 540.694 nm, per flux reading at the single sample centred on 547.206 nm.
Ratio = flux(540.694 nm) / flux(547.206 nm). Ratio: 0.94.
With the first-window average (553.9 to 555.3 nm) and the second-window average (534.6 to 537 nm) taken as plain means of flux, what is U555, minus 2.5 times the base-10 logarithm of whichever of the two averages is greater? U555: -3.24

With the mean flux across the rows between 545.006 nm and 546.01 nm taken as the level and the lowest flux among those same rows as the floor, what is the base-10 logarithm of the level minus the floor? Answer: -0.6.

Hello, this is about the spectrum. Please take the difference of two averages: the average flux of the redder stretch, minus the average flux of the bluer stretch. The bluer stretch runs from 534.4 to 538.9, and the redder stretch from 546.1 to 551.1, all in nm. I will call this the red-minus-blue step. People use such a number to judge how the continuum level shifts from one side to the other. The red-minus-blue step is -1.0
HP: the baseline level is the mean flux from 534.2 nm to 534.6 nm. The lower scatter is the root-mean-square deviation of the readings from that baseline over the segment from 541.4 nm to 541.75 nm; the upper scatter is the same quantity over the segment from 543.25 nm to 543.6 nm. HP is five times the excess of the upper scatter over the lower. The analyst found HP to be -1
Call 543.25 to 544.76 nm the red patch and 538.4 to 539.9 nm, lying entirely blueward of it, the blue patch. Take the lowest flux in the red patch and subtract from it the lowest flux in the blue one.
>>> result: 2.4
